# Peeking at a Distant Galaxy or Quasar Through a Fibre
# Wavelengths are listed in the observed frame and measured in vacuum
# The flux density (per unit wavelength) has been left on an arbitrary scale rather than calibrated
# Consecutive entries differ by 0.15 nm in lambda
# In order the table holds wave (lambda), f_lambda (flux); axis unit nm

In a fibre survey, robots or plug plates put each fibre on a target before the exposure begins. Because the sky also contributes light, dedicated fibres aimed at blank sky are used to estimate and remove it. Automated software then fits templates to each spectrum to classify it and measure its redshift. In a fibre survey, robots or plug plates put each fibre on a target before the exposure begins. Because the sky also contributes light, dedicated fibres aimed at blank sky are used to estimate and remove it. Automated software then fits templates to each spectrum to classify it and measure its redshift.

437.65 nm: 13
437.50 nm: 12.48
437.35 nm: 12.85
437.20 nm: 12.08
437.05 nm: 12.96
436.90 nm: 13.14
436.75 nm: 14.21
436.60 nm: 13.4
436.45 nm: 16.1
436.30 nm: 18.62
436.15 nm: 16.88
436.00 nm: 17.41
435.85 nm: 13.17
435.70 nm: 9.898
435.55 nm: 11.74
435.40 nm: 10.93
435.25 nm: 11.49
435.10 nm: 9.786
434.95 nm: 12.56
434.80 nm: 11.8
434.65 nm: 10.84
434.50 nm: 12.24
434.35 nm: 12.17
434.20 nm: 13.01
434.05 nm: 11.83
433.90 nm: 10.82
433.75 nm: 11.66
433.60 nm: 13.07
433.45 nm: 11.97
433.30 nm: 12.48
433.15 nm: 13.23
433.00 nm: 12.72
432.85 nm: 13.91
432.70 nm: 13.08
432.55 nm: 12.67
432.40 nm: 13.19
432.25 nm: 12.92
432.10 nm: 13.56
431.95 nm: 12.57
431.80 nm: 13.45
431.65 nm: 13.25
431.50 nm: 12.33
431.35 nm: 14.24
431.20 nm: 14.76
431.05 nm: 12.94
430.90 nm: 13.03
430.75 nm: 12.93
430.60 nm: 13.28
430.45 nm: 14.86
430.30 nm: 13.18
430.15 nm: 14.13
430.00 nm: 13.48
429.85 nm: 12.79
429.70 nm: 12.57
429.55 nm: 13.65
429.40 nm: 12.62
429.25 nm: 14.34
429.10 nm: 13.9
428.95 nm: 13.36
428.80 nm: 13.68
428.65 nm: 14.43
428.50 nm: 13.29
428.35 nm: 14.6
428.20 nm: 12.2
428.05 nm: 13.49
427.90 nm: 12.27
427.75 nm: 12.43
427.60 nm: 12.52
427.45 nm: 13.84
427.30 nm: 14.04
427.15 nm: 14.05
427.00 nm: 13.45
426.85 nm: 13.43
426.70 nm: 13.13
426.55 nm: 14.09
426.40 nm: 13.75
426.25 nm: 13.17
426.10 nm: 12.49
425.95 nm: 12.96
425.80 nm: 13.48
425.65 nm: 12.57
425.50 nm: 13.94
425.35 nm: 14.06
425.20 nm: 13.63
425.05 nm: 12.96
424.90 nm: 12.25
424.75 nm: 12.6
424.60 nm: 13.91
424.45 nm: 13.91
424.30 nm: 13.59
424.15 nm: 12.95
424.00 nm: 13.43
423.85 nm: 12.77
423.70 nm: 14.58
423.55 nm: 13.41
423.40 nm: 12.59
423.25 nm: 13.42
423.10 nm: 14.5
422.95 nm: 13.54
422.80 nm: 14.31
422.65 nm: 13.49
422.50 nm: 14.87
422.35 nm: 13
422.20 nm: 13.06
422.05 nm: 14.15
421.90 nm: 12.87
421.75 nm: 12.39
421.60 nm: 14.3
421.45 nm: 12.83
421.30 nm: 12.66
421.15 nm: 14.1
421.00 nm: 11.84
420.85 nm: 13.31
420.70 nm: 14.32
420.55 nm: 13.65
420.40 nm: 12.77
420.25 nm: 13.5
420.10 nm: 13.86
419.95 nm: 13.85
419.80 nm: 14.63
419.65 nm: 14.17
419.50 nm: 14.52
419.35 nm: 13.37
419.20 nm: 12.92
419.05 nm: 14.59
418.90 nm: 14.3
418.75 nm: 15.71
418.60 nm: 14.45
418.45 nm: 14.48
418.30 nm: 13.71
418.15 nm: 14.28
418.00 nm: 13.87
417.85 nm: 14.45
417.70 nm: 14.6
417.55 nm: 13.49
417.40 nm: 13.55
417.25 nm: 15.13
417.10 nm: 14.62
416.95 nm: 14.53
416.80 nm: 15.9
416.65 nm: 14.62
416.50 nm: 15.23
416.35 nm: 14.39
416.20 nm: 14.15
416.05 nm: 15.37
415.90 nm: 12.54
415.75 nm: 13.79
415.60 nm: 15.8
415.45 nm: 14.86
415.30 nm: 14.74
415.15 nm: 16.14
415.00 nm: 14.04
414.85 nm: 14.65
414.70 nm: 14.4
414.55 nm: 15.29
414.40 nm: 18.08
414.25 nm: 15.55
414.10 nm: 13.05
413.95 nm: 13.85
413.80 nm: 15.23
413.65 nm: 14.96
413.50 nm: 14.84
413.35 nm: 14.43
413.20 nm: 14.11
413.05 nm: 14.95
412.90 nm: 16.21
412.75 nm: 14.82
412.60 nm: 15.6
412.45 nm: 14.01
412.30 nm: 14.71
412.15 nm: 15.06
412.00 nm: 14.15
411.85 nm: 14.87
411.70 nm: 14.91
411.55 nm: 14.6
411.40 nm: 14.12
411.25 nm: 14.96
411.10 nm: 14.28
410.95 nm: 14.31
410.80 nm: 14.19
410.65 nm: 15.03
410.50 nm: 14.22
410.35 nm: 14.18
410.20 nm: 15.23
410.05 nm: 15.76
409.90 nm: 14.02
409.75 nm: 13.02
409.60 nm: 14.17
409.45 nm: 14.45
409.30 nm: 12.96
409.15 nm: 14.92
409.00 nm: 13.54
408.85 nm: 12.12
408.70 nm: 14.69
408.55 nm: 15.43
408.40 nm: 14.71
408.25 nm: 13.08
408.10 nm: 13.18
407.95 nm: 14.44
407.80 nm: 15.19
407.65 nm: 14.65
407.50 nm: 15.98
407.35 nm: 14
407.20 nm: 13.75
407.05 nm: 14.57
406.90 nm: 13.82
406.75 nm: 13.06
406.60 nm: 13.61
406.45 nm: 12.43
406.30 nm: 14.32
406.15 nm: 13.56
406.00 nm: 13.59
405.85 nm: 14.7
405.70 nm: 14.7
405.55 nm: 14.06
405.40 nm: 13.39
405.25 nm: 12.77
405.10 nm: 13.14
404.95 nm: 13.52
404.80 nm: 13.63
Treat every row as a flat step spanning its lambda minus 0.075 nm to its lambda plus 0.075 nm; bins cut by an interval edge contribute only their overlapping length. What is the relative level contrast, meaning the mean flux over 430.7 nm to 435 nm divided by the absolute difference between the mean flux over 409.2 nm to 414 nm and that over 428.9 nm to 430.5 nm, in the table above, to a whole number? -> 12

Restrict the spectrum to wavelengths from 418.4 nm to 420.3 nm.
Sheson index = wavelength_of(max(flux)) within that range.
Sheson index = 418.75 nm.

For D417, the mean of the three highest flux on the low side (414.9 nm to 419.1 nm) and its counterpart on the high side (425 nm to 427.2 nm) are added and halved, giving 15.0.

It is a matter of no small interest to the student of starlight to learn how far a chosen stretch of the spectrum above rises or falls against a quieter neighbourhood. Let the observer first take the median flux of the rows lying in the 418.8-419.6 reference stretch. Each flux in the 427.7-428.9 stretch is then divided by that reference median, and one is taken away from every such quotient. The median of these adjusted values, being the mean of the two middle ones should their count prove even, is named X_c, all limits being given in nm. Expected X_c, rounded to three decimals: -0.064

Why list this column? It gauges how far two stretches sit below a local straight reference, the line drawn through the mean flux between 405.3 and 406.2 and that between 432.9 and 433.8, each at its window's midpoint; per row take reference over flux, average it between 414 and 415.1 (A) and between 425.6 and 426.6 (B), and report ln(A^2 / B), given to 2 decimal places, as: -0.17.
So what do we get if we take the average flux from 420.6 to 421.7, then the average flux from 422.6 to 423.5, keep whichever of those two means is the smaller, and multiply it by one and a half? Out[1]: 20.0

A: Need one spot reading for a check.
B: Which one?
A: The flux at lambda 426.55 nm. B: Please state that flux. 14.09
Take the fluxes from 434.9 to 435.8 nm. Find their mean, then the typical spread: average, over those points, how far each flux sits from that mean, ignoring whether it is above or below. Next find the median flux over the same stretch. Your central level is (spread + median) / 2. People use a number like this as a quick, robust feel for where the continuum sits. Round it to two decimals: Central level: 6.04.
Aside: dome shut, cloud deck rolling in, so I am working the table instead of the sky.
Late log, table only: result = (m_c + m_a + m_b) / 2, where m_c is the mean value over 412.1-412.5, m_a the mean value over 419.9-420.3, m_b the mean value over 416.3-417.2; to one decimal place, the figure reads 21.6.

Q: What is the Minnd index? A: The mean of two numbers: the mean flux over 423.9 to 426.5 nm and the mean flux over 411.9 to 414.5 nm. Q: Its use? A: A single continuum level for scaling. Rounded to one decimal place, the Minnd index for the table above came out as 14.1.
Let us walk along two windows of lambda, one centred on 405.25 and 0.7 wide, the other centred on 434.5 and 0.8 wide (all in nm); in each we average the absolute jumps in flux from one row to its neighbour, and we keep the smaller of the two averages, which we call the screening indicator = 0.51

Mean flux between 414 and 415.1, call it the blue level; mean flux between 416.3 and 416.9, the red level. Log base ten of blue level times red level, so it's 2.35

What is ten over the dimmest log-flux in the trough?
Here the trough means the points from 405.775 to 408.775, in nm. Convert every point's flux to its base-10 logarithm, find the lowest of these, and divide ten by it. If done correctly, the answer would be 9.1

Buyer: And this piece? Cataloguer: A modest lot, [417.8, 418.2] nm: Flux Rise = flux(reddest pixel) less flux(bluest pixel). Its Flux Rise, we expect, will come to -0.17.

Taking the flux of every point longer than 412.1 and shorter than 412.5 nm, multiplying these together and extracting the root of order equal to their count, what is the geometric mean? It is 14.6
